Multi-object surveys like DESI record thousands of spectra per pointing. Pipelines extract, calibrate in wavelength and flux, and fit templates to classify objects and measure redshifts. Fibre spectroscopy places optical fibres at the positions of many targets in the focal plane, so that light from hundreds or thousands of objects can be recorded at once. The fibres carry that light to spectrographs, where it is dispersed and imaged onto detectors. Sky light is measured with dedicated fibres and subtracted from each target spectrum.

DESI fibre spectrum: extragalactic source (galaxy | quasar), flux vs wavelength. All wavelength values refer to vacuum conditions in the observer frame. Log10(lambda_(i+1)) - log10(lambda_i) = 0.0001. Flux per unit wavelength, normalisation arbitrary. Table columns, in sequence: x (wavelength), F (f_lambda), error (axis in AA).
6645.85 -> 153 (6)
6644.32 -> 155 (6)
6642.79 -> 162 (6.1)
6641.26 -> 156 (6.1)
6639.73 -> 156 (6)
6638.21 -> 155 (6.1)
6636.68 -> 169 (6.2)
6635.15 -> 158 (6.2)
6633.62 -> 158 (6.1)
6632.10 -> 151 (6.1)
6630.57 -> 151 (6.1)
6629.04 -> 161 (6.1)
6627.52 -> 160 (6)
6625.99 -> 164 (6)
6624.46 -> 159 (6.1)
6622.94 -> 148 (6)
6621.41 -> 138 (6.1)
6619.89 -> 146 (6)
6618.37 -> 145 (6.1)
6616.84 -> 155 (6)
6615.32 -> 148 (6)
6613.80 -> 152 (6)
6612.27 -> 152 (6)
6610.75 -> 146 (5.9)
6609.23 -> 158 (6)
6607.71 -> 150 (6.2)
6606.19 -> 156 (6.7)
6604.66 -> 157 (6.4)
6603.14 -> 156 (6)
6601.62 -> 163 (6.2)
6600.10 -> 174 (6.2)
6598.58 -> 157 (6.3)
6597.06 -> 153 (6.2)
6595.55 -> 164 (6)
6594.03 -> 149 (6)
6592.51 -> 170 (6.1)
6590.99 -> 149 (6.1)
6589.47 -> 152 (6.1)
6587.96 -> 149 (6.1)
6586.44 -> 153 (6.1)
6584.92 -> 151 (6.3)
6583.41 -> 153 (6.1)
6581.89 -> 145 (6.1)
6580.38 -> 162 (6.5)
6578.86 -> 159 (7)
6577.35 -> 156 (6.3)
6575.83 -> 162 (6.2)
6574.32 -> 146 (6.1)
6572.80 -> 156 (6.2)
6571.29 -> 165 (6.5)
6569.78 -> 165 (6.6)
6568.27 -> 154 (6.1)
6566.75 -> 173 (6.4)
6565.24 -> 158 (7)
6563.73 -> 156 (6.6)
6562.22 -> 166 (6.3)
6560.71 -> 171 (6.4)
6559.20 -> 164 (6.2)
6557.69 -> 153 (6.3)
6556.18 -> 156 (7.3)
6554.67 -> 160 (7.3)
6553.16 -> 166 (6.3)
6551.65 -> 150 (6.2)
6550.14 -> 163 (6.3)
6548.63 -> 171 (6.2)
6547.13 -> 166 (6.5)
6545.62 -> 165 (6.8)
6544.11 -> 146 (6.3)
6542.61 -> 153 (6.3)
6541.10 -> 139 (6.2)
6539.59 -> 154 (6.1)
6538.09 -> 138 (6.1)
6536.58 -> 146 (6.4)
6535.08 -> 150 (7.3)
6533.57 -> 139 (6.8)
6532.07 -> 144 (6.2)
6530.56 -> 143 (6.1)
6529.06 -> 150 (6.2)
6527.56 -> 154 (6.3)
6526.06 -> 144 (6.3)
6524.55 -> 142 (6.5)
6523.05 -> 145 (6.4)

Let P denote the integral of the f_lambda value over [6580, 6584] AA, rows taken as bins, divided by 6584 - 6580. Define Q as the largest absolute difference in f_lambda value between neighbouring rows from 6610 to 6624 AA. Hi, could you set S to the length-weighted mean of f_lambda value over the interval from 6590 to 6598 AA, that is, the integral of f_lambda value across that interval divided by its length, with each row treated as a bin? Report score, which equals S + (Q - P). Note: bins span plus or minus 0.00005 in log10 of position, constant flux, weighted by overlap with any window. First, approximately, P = 153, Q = 10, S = 157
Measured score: 14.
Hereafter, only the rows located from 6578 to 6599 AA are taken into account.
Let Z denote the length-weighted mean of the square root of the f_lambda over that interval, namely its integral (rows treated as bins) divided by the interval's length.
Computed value 12.4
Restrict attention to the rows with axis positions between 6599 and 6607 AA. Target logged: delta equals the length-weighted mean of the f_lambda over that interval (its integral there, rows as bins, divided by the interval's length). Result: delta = 161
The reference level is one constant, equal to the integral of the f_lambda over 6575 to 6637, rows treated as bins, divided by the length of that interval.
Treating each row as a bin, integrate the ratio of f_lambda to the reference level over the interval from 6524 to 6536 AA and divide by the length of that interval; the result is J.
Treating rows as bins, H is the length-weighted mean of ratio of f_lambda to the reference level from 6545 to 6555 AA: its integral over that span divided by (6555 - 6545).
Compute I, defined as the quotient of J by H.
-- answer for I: 0.89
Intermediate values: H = 1.05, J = 0.94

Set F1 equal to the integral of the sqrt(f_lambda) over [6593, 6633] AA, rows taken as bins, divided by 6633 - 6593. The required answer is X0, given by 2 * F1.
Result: 24.9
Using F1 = 12.4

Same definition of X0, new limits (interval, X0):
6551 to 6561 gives 25.3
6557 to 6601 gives 25.1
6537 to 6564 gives 25.1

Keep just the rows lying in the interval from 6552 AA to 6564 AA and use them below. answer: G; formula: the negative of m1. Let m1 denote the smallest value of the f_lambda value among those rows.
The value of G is -153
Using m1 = 153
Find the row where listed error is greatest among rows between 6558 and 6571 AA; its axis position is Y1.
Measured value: 6565.24 AA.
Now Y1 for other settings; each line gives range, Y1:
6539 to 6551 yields 6545.62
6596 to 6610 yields 6606.19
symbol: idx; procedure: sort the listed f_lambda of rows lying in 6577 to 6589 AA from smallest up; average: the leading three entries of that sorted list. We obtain 148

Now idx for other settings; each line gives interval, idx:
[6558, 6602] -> 147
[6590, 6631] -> 143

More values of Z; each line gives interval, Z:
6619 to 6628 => 12.3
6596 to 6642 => 12.5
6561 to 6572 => 12.8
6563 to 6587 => 12.5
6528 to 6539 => 12.0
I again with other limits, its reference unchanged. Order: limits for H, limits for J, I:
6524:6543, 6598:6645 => 1.07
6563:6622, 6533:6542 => 0.93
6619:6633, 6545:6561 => 1.06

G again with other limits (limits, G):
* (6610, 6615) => -146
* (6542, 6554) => -146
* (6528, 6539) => -138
